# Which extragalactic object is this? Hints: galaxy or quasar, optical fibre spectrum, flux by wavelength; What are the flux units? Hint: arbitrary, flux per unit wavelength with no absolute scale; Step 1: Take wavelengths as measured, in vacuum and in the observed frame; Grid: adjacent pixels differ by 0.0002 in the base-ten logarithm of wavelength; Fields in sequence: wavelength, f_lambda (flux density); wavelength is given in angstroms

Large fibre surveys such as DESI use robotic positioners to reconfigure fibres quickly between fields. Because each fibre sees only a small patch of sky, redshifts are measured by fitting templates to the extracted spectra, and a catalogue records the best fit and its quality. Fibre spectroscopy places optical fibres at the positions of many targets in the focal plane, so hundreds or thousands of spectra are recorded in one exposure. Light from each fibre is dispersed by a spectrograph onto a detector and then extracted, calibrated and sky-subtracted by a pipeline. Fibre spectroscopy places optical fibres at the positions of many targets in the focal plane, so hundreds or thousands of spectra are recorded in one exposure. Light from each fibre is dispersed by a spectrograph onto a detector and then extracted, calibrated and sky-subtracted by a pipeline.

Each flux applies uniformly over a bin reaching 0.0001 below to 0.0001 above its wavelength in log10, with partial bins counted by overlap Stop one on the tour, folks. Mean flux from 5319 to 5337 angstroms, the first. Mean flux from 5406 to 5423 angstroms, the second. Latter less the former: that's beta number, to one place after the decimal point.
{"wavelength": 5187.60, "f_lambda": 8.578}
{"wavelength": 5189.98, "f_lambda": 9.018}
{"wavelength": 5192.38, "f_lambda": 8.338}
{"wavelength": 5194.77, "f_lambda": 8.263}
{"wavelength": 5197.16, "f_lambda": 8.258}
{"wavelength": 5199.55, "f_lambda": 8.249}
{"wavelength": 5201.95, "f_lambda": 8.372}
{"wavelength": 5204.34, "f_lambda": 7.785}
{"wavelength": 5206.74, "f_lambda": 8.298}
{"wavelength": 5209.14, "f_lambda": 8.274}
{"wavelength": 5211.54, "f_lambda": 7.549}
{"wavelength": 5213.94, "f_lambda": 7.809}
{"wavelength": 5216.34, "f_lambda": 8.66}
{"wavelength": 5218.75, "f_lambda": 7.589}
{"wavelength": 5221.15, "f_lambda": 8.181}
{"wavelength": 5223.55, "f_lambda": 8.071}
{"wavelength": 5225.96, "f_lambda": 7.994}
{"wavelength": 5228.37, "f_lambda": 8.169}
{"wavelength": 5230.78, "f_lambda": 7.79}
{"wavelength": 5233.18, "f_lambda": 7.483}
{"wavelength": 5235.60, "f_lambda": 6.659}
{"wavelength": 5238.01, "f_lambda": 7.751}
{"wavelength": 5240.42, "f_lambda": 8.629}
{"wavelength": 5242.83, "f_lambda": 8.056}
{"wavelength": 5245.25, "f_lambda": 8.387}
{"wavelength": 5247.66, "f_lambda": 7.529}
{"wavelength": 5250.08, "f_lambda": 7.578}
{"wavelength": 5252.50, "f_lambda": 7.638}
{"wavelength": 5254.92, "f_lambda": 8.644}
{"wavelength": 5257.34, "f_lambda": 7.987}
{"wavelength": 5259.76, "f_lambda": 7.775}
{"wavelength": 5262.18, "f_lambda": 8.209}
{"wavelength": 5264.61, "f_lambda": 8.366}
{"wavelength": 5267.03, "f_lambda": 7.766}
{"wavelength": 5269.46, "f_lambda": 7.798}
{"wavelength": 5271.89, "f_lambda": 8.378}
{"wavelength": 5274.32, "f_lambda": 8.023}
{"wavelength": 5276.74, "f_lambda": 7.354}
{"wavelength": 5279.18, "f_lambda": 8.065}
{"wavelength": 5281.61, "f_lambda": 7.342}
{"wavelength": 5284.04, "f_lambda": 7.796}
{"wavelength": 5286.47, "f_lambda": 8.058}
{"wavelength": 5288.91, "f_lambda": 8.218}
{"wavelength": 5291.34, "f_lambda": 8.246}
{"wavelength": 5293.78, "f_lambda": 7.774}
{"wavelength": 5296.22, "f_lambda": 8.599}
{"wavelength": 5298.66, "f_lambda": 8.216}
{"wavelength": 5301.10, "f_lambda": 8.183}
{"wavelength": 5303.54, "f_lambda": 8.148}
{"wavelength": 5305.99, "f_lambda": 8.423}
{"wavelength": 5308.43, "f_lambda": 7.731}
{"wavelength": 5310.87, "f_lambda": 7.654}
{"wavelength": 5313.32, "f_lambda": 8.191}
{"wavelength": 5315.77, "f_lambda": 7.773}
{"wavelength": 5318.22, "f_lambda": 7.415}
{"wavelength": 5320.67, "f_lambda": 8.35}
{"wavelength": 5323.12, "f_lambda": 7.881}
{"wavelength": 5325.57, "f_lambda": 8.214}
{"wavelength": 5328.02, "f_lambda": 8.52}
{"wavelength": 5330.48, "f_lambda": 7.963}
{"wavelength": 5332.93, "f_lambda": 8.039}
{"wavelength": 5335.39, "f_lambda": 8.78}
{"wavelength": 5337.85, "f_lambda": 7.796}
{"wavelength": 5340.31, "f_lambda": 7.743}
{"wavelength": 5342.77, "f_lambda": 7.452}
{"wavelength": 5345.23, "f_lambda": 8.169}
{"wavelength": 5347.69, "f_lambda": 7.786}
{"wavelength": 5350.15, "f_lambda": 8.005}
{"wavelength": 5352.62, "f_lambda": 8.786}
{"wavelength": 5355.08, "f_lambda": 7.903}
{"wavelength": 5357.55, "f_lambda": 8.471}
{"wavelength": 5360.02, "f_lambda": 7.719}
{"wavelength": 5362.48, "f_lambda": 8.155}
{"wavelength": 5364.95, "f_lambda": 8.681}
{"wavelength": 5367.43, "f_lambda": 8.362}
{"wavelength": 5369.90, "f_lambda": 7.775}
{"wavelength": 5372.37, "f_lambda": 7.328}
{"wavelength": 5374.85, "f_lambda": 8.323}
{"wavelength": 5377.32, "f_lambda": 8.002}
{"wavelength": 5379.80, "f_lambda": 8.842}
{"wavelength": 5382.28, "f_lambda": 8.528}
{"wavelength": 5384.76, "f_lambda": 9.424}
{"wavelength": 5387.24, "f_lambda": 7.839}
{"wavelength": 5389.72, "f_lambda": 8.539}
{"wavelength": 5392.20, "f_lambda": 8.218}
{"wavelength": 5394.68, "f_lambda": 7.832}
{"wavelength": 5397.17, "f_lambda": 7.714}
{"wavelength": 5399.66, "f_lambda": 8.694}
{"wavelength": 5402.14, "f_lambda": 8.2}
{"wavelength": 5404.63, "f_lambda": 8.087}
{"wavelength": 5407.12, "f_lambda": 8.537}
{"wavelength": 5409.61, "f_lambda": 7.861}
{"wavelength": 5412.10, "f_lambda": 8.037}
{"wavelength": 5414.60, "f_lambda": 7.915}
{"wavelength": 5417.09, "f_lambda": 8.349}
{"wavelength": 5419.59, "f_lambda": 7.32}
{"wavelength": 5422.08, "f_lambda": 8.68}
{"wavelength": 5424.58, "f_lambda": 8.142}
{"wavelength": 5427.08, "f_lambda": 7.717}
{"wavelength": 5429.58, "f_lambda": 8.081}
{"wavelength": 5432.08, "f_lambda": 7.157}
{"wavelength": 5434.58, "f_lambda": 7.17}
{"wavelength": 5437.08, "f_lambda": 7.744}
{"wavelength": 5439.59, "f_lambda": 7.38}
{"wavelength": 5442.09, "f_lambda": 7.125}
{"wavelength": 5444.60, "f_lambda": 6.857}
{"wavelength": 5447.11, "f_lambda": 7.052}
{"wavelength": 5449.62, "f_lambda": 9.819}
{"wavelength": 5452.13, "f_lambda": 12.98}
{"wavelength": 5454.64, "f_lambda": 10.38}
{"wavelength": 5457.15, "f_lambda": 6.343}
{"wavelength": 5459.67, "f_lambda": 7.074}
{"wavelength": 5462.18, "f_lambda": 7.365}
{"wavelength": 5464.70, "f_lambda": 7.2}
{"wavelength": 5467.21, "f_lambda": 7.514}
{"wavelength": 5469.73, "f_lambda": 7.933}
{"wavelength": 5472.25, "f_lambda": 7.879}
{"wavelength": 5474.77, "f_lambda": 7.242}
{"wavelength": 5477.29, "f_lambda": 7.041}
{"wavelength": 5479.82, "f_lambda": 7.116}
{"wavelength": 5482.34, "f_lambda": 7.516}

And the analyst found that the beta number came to -0.1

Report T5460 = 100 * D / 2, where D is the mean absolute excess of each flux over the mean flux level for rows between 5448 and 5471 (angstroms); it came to 85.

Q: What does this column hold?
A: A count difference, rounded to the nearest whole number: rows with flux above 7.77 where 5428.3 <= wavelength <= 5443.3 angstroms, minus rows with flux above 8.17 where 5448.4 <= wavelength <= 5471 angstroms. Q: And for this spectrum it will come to -2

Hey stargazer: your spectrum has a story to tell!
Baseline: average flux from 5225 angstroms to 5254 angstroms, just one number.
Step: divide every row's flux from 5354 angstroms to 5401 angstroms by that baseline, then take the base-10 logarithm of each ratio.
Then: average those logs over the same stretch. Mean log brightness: 0.022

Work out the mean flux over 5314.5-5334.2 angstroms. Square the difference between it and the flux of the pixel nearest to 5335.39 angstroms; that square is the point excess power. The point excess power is 0.58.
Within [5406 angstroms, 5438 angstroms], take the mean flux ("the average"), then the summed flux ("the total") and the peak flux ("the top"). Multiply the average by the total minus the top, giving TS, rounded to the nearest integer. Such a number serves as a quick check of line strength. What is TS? 743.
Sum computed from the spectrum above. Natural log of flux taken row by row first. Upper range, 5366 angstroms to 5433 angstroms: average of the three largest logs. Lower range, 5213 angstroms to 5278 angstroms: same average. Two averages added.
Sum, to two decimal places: 4.35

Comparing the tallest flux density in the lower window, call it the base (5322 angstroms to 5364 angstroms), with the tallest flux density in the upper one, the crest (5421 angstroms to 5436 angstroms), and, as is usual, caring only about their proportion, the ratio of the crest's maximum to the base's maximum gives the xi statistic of 0.99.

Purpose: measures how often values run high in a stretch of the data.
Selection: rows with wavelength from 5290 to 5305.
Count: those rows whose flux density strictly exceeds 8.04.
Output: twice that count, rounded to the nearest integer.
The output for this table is 10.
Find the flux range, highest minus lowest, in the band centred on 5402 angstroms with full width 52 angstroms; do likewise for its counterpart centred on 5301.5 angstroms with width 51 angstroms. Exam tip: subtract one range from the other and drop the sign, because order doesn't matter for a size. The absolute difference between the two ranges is 1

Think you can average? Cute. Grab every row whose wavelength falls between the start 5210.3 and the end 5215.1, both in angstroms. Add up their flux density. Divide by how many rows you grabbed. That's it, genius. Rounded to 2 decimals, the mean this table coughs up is 7.68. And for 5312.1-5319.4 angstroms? 7.79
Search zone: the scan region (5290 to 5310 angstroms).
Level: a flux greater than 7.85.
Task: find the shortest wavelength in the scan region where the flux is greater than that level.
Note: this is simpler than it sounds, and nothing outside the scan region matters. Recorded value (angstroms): 5291.34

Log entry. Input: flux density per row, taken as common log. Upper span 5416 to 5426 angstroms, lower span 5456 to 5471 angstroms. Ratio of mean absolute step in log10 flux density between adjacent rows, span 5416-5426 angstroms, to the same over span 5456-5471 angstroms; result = 2.3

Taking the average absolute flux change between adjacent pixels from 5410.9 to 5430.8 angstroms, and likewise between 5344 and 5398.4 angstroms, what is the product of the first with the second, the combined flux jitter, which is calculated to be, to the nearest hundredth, 0.36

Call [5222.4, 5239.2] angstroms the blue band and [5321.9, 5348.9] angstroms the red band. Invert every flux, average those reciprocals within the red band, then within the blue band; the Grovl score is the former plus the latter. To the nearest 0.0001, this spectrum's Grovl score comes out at 0.2551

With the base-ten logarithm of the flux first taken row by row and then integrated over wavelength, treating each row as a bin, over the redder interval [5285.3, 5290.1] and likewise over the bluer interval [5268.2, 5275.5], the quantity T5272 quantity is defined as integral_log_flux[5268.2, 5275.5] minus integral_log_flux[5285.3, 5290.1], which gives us 2.2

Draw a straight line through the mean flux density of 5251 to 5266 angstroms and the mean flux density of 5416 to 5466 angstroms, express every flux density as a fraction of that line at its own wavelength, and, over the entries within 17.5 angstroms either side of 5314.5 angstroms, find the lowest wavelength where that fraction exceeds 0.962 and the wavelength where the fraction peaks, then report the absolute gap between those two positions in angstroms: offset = 29.4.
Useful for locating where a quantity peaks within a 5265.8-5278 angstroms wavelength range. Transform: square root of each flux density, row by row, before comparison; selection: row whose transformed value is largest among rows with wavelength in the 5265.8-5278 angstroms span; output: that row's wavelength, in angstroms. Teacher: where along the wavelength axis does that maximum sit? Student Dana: 5271.89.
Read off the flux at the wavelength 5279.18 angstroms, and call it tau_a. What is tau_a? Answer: 8.065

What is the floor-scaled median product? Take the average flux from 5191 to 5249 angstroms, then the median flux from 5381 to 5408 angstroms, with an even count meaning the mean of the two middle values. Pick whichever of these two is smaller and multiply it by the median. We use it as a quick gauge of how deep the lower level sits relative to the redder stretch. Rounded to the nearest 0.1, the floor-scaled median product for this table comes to 65.8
